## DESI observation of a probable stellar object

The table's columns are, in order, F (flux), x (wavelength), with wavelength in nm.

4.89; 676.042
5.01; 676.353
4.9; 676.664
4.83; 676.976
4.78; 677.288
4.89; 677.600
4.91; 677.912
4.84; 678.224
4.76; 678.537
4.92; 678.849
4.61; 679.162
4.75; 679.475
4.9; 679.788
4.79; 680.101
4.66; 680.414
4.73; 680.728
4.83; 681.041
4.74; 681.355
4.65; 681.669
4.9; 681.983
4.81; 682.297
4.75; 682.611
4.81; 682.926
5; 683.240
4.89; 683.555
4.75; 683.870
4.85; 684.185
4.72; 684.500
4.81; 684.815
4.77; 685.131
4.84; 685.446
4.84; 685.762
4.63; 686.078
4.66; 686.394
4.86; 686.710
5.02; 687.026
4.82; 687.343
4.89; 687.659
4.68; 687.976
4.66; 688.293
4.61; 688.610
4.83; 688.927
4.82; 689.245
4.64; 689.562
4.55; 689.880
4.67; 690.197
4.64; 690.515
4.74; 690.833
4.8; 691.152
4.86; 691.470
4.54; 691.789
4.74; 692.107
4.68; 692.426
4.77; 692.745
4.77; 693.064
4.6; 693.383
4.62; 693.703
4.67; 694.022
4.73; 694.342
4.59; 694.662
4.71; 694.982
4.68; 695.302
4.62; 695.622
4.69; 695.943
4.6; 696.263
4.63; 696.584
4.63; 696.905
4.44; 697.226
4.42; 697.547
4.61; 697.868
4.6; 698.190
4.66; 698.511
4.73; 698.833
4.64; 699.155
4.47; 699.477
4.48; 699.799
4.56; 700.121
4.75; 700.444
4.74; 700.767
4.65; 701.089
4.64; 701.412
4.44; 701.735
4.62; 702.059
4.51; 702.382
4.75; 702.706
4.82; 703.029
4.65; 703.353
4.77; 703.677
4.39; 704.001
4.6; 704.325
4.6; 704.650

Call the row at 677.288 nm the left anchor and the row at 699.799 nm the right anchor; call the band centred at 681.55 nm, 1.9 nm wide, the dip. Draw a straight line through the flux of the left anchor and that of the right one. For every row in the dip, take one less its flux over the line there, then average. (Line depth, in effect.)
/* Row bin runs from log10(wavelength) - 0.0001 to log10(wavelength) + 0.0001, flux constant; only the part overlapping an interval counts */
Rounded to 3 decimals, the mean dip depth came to -0.011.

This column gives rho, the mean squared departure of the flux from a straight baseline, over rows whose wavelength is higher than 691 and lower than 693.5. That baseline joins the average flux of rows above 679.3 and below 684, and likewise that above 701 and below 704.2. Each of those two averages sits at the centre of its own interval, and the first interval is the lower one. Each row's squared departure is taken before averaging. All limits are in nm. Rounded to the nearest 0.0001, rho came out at 0.0097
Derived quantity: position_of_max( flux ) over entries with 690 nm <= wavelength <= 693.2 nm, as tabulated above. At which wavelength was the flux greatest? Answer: 691.470 nm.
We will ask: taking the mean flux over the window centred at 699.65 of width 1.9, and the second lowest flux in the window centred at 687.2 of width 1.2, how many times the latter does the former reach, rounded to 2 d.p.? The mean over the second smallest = 0.95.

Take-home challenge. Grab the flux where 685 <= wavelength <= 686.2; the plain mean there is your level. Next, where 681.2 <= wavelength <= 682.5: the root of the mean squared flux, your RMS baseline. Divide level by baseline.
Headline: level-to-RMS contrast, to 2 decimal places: 1.00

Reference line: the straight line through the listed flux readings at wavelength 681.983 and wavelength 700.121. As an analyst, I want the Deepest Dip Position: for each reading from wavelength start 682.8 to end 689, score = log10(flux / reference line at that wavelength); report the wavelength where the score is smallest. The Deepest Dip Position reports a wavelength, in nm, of 686.078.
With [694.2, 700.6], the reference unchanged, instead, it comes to 697.547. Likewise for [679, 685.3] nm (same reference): 679.162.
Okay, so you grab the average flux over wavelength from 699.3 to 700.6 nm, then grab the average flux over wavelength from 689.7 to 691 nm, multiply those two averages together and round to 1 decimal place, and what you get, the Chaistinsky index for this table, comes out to 21.2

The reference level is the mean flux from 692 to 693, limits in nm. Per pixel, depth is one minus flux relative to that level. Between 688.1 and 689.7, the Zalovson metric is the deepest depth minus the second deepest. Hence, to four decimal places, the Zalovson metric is 0.0063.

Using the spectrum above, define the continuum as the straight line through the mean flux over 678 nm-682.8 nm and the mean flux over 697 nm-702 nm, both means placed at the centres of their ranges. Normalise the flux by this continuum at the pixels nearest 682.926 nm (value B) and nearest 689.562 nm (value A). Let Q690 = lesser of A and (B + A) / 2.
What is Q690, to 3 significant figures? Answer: 0.990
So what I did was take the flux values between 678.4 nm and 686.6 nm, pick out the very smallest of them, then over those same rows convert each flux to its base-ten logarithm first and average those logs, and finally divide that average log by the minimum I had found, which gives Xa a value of 0.147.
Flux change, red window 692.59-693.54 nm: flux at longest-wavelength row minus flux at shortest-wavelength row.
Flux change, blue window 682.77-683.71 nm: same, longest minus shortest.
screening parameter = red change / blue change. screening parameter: -2.1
